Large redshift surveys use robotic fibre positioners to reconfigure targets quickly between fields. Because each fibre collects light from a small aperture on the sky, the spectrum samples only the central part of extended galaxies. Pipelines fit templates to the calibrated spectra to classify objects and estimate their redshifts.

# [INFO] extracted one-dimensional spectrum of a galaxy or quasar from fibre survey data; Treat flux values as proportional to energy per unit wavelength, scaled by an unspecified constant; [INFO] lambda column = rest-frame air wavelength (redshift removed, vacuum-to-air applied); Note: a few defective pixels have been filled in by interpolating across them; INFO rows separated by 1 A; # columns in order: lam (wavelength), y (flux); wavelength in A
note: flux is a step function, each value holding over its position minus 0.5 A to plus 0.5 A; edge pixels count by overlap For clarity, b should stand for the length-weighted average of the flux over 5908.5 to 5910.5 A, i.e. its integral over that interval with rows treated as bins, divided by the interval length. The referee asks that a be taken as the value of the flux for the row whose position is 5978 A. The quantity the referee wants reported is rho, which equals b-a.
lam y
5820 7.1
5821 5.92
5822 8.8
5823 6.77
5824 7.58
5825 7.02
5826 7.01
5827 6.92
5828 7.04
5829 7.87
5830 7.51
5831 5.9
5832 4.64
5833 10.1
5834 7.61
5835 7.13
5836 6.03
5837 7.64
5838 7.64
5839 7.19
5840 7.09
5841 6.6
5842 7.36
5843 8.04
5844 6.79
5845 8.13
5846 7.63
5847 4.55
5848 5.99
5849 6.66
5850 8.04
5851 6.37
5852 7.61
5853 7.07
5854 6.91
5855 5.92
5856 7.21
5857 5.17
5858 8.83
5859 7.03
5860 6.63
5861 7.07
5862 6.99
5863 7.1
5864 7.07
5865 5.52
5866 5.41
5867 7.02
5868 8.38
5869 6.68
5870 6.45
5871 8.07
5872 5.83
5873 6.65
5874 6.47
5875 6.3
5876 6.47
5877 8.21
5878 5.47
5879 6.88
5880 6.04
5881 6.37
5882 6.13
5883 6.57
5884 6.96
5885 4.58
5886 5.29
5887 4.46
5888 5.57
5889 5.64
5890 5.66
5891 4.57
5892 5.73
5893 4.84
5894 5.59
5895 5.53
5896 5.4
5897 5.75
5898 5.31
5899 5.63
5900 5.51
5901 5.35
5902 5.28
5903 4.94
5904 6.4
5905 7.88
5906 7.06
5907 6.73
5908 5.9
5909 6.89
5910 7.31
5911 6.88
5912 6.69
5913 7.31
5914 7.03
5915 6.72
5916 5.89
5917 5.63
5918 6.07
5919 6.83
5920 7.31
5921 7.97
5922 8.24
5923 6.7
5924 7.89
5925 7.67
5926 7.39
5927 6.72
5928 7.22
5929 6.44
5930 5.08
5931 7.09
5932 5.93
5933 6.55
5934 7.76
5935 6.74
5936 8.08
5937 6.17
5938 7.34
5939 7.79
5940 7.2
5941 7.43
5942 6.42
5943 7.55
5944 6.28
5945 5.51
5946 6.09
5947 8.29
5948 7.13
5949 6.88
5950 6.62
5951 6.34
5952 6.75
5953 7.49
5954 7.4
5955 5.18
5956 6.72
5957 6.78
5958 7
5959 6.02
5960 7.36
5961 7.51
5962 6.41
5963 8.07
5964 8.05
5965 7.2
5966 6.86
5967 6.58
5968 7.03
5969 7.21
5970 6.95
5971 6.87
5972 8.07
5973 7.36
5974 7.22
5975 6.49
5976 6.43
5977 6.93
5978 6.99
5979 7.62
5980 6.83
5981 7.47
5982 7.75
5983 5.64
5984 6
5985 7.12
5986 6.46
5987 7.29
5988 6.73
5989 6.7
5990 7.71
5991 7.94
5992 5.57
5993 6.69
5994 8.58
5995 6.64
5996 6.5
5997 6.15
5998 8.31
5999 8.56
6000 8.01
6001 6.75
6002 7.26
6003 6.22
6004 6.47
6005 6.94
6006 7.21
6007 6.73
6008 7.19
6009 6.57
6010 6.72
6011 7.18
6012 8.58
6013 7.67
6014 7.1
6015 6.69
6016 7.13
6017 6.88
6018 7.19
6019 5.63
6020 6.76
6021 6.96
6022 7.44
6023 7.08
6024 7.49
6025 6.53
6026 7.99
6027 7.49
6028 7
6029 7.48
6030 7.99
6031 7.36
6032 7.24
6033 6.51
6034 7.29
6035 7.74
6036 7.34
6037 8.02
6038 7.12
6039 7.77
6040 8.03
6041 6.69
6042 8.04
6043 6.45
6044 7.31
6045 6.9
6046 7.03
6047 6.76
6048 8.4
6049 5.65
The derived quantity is 0.1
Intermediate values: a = 6.99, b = 7.10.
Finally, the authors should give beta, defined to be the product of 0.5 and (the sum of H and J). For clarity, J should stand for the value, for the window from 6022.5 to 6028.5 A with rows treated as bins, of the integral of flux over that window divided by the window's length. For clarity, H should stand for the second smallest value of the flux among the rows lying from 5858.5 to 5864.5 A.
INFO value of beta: 7.1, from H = 6.99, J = 7.3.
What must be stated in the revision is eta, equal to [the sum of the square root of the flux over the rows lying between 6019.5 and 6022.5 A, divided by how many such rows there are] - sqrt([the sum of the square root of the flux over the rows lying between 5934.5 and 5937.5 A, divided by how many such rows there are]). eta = 1.03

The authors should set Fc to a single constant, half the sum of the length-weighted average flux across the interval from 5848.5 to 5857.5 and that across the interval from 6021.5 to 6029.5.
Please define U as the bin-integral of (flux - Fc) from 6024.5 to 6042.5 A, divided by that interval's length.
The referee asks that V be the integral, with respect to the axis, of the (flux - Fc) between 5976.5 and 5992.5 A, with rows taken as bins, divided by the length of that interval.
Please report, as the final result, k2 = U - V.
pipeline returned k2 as 0.50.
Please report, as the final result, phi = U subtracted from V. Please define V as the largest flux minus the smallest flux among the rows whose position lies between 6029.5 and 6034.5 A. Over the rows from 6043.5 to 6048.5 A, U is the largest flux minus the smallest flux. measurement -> -0.2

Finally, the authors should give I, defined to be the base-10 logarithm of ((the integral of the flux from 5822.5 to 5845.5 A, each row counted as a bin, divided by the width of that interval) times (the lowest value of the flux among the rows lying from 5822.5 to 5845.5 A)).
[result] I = 1.52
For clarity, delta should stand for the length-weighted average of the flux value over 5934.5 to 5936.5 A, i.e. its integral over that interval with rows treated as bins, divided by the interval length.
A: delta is 7.4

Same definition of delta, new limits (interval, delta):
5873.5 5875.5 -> 6.4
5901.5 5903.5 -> 5.1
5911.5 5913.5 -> 7.0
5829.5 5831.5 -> 6.7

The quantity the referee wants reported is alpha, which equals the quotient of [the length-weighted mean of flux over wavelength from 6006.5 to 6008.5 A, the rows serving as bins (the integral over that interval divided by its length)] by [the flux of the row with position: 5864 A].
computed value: 0.98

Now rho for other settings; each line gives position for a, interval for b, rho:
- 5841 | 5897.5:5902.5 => -1.2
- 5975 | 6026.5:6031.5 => 1.0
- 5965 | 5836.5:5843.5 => 0.2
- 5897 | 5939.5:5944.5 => 1.2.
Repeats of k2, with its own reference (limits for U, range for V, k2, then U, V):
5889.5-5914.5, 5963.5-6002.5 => -1.04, -1.00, 0.05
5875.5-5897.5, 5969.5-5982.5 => -1.35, -1.24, 0.11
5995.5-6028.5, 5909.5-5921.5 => 0.30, 0.06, -0.24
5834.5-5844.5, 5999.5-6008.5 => 0.18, 0.11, -0.07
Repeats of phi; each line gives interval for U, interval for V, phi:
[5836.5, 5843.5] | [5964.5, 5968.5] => -0.8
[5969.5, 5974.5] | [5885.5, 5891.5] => 0.0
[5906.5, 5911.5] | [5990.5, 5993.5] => 1.0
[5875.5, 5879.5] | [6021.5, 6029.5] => -1.3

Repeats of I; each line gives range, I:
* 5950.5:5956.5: 1.54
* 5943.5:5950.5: 1.57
